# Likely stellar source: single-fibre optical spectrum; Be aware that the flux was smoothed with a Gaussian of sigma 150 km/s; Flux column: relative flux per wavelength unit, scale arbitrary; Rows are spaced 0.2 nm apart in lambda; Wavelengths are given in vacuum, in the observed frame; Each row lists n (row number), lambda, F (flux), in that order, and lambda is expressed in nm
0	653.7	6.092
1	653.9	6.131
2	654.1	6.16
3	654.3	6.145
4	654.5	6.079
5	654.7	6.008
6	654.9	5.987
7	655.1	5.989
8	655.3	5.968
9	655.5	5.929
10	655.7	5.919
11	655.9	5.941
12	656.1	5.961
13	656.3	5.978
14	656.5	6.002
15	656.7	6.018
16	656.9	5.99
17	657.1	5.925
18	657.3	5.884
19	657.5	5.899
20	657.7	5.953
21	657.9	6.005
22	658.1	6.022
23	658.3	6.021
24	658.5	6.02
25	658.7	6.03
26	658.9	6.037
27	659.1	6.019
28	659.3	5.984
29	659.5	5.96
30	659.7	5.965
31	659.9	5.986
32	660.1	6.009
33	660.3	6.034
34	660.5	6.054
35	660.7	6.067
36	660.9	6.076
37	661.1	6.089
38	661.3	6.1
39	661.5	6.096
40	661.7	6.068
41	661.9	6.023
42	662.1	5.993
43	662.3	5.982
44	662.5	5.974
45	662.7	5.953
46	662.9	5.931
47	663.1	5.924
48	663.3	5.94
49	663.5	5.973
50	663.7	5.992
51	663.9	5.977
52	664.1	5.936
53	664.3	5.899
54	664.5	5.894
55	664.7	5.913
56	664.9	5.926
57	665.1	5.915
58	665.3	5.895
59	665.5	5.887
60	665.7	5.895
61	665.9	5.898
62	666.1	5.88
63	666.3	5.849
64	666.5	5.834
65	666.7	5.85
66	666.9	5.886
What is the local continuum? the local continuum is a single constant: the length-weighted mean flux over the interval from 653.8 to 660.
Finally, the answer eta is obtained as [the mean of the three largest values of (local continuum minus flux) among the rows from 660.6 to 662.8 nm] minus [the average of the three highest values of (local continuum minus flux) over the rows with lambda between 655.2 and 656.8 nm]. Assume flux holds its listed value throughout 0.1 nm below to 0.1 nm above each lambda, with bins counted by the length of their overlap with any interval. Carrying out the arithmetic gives -0.04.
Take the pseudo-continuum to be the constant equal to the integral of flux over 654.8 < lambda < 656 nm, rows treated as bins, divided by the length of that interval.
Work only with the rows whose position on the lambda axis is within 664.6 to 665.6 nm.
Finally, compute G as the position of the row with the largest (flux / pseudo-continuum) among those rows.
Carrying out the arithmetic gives 664.9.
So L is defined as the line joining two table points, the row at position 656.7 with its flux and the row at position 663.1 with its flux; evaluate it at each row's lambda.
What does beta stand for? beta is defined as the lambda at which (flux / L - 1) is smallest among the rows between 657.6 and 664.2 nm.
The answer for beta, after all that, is 657.7 nm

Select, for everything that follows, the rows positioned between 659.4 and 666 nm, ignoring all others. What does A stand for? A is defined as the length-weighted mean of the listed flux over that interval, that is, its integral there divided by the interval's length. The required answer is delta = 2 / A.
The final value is 0.335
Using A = 5.98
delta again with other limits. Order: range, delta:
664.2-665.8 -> 0.339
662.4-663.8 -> 0.336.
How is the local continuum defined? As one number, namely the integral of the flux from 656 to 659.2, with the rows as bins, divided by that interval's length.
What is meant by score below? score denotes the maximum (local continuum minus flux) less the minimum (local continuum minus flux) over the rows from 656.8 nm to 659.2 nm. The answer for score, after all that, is 0.153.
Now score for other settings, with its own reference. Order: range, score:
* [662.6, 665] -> 0.098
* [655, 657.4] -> 0.134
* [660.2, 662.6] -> 0.126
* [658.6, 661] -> 0.116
